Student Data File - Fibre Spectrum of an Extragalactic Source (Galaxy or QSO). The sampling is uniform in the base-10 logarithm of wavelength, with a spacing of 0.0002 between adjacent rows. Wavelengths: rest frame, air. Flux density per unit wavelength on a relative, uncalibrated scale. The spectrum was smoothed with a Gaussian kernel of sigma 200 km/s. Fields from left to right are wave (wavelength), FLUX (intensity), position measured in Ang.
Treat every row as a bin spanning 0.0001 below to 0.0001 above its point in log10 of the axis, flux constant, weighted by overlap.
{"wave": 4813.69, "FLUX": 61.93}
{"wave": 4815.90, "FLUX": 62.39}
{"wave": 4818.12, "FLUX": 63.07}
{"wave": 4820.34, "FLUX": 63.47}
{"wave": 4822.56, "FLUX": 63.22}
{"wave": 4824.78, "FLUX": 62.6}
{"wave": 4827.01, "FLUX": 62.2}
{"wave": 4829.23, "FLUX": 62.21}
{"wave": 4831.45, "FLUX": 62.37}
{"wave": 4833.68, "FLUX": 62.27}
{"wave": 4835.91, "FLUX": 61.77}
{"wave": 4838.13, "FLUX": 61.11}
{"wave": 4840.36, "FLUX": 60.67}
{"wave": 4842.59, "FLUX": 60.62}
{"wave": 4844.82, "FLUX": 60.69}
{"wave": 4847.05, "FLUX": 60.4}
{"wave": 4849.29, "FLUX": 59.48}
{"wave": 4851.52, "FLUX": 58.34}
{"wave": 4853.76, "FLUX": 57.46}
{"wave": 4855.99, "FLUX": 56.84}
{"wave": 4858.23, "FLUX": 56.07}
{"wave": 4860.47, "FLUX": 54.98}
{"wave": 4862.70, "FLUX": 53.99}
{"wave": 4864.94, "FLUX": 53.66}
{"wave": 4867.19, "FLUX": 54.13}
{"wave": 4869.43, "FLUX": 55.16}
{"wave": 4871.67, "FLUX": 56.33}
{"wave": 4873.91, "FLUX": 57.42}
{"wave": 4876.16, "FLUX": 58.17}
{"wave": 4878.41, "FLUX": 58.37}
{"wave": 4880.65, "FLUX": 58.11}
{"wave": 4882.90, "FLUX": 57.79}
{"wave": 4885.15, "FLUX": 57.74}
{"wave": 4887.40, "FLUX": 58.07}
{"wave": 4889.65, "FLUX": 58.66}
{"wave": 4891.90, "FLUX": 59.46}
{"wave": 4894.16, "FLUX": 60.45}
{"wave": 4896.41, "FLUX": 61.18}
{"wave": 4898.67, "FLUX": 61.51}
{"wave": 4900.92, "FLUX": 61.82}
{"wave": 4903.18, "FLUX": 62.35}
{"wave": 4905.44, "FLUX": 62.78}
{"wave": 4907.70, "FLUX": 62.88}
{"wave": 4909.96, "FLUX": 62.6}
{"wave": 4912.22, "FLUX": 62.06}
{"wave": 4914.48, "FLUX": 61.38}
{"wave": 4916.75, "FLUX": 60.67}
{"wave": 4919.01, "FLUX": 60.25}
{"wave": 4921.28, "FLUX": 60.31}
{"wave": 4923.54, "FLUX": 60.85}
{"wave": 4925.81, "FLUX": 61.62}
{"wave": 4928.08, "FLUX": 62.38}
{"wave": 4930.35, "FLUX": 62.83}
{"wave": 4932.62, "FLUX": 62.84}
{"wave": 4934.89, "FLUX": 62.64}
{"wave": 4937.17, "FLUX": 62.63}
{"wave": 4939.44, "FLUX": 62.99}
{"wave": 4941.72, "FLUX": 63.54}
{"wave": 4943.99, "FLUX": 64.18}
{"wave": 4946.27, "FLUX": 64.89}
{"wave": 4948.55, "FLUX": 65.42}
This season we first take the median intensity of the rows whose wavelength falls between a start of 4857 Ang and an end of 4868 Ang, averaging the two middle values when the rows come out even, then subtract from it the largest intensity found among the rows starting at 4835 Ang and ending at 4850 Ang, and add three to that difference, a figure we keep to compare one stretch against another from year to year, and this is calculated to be -5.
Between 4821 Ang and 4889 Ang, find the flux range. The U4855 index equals 10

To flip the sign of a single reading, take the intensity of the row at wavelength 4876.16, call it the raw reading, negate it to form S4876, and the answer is -58.2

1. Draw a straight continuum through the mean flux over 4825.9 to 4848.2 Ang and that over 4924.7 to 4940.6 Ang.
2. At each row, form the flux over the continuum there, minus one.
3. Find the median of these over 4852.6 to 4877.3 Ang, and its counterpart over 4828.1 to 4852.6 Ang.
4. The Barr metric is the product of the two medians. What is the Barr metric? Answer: 0.0012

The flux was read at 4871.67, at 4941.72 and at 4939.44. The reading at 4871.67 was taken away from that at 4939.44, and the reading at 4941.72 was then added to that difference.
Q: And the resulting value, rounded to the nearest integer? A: 70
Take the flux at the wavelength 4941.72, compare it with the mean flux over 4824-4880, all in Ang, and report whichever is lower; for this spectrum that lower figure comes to 58.7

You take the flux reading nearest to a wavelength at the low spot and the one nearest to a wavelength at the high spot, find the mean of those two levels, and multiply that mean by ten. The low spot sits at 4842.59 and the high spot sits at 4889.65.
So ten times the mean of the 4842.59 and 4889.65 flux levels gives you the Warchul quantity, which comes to 596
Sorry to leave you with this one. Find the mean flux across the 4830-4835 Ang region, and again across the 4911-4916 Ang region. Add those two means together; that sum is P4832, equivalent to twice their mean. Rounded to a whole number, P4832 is 124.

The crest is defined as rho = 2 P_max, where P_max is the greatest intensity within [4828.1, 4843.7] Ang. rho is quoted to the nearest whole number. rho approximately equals 125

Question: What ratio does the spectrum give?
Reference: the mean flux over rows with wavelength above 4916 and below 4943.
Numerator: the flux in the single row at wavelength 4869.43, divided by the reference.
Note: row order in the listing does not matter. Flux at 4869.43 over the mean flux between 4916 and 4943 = 0.890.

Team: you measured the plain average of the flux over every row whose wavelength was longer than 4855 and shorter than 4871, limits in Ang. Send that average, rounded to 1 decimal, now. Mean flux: 55.0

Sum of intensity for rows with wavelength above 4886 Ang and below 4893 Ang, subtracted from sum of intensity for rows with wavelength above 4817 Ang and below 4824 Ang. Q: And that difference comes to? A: 14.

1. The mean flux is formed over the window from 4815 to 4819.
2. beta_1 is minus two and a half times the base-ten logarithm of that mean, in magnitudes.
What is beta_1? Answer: -4.49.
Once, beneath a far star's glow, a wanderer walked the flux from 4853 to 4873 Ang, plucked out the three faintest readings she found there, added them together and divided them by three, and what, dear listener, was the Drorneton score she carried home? 53.9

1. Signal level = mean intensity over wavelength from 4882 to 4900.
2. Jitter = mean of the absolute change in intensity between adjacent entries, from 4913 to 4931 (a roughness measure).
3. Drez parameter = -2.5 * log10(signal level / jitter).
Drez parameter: -5.12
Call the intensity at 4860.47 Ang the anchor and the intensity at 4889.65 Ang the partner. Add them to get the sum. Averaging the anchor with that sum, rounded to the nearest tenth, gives 84.3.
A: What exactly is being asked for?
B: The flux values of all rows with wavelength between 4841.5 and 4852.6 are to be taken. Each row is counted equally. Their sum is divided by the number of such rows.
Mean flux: 59.9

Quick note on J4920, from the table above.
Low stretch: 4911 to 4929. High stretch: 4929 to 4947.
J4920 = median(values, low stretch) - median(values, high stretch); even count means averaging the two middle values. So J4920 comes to -1.8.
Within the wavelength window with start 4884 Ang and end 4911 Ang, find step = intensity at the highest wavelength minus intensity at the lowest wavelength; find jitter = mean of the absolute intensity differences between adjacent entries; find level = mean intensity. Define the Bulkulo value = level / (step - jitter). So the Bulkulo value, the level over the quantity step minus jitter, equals 14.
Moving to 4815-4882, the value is -12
